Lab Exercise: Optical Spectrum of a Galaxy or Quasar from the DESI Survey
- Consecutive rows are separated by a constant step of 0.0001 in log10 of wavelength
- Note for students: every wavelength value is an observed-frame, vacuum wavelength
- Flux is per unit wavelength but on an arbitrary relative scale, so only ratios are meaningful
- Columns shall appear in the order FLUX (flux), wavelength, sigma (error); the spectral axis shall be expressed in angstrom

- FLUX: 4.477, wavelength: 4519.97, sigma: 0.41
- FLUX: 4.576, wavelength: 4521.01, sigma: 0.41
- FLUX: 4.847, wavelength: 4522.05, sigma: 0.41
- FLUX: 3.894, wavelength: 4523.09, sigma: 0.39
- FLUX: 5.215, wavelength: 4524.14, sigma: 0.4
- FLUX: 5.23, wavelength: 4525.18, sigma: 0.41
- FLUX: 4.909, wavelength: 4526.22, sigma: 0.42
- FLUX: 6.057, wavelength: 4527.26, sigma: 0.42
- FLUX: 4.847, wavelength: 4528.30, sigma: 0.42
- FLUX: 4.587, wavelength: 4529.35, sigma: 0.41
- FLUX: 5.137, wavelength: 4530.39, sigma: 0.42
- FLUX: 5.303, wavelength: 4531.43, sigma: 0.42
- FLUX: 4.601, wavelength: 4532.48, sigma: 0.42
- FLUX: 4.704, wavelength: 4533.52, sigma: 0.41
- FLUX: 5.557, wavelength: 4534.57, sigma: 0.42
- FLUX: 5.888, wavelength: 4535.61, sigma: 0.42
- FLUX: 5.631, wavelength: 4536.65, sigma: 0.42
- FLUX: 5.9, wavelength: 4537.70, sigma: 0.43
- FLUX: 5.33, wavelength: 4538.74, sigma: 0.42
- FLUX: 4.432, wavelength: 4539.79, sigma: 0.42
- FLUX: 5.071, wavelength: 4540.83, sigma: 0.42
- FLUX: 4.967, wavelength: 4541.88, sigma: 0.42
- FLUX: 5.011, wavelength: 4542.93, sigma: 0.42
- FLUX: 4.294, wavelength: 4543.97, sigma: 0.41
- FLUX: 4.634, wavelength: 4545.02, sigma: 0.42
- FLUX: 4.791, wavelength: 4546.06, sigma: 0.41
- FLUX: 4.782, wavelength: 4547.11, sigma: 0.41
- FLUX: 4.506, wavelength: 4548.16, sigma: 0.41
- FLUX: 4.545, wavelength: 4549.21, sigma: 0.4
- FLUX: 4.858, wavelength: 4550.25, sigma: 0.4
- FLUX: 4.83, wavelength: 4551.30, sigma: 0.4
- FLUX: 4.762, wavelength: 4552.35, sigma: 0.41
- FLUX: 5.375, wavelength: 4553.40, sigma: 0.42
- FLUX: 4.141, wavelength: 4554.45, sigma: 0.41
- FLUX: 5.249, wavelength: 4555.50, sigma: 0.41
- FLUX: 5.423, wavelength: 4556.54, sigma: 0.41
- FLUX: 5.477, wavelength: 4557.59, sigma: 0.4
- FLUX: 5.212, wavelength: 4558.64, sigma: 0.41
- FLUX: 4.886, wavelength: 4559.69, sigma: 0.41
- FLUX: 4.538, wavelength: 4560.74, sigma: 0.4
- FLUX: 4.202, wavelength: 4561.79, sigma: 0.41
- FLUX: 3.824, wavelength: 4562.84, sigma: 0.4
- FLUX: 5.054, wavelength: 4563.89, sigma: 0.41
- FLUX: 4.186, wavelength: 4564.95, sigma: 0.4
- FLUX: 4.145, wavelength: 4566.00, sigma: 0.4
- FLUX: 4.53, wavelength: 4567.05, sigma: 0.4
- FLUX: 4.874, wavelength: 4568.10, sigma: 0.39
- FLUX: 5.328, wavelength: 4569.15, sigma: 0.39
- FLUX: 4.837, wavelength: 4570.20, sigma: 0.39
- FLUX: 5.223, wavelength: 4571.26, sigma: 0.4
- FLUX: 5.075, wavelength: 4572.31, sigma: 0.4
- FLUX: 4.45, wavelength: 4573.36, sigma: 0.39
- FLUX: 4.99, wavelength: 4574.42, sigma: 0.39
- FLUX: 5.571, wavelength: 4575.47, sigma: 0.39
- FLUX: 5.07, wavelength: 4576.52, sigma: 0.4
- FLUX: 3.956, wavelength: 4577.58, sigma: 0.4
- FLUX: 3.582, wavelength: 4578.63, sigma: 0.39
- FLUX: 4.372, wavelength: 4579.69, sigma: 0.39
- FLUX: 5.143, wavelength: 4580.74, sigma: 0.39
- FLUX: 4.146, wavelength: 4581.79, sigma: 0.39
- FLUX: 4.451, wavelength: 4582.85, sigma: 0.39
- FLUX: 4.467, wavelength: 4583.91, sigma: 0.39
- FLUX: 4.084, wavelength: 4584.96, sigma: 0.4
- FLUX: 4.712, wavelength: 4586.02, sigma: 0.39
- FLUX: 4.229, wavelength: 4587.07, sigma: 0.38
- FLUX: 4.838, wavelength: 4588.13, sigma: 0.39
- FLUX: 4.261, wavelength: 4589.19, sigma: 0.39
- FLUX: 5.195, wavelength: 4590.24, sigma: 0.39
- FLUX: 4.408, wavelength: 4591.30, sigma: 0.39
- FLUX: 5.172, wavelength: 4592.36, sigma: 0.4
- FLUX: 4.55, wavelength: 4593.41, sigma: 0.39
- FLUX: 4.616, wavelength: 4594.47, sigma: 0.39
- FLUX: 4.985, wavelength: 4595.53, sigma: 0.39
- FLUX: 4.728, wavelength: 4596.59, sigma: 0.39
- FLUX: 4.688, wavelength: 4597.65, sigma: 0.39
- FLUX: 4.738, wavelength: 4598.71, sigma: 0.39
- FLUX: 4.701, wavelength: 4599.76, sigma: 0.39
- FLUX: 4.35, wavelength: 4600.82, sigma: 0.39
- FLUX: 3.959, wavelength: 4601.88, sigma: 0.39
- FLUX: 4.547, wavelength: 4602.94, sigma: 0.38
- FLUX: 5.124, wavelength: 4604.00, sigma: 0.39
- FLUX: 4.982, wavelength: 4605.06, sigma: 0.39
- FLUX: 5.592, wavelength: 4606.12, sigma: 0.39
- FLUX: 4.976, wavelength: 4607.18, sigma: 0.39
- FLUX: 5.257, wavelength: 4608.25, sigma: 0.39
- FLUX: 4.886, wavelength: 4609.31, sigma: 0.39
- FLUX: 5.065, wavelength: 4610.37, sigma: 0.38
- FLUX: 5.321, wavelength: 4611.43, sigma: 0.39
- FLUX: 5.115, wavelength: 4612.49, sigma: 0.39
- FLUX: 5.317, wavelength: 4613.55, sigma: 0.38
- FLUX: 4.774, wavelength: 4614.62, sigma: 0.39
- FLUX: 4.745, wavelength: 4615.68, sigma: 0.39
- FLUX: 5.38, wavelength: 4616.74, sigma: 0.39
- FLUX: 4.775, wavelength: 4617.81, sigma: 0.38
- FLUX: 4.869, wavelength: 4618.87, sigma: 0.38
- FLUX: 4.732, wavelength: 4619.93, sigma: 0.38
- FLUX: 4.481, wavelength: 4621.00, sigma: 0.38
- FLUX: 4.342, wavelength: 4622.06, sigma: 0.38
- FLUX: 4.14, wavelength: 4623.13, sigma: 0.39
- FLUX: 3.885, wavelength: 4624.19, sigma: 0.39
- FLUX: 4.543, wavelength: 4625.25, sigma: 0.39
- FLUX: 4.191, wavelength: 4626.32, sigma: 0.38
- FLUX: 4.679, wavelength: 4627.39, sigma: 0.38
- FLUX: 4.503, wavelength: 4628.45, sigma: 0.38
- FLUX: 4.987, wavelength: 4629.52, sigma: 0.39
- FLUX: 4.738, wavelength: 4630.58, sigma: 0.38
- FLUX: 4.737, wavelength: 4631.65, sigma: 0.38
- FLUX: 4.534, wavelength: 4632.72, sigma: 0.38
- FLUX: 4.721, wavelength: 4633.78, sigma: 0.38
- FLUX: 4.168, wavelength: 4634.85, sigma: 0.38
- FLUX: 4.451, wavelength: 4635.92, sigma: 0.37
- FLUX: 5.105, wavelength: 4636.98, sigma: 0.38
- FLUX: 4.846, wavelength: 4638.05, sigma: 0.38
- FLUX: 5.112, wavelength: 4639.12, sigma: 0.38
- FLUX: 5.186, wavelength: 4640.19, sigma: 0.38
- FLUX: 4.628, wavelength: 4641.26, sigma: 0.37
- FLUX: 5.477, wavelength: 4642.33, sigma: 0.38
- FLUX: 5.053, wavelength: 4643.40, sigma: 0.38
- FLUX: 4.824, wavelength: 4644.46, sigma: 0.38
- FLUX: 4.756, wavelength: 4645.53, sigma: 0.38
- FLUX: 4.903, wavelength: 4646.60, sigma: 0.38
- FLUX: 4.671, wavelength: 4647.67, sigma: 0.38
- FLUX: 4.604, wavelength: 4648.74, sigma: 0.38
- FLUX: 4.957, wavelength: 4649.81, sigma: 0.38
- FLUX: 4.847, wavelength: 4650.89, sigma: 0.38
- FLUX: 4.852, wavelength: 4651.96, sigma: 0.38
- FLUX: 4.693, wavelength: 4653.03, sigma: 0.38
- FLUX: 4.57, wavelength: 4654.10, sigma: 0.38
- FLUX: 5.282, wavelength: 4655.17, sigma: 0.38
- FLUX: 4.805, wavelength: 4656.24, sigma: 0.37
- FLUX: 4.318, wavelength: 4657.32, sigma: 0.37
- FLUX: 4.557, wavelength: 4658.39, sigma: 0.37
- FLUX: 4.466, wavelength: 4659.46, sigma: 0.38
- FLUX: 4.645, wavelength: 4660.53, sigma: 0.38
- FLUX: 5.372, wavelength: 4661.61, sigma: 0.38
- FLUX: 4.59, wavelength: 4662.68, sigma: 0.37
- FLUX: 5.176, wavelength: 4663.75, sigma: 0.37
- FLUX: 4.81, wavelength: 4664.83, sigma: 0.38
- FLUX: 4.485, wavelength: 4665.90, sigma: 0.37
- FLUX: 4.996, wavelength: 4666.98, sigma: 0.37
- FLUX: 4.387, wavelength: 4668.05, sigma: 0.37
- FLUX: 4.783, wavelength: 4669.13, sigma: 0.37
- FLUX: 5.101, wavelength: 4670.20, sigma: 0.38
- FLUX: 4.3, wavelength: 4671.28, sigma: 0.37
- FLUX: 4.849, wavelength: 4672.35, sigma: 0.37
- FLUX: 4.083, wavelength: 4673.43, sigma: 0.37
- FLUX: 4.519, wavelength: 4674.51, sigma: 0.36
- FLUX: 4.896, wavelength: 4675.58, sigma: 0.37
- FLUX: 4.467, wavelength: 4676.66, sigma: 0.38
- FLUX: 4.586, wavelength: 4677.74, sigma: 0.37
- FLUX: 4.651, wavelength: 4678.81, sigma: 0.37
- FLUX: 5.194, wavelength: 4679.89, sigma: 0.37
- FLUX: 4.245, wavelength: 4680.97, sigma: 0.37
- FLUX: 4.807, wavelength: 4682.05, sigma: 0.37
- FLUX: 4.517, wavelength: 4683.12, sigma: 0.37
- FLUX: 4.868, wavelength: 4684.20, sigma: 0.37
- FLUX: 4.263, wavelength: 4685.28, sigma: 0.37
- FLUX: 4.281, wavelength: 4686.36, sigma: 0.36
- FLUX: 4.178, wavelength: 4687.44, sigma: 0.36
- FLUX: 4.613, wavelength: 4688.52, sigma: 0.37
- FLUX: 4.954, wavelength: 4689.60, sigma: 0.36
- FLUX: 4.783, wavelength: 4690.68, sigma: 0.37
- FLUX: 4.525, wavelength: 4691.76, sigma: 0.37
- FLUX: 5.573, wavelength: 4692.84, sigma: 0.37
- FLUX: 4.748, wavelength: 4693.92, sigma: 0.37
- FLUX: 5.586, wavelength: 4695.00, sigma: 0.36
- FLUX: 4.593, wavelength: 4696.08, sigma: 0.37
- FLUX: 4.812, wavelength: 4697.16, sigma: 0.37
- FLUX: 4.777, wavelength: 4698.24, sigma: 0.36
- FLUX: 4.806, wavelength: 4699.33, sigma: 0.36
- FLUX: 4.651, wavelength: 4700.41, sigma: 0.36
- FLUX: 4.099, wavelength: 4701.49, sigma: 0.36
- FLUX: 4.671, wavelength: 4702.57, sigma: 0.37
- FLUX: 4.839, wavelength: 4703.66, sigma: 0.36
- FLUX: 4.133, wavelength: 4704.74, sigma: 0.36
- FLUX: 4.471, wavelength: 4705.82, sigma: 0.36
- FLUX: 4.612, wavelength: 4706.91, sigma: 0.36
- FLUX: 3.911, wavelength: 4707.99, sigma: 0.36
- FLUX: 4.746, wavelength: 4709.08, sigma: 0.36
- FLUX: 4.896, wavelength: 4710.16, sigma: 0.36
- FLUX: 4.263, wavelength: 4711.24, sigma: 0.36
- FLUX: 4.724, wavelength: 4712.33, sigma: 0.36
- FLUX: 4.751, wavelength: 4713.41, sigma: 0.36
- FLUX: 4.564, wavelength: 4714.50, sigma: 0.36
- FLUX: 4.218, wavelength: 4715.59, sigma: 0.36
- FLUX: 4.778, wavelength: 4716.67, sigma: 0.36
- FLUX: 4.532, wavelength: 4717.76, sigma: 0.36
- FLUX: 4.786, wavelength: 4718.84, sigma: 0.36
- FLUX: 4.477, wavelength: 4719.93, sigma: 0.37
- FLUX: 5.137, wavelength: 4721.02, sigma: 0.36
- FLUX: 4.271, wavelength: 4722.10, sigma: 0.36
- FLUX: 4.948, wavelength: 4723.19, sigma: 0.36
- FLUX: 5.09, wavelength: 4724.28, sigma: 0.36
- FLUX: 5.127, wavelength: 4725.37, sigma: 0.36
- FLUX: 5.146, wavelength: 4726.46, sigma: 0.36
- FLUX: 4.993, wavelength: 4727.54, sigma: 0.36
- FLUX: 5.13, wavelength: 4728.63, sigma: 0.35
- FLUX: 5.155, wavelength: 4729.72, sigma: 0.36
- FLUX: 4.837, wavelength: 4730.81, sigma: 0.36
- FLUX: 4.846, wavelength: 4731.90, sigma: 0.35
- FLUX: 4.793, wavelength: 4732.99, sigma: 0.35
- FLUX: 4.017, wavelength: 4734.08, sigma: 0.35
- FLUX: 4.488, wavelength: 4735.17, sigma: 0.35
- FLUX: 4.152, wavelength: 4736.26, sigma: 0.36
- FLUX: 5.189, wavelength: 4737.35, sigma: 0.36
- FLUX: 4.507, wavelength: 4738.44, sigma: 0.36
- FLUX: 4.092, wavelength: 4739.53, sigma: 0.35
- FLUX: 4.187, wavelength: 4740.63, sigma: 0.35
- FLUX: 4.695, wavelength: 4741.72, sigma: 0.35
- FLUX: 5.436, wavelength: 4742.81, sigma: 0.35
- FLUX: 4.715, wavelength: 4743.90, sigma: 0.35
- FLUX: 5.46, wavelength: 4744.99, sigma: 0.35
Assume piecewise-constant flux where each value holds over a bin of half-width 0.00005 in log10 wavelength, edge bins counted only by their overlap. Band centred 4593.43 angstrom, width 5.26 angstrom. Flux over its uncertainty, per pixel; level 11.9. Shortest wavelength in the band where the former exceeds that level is 4592.36 angstrom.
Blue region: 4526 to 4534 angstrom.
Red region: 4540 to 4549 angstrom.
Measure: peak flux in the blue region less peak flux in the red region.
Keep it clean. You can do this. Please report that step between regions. 1.0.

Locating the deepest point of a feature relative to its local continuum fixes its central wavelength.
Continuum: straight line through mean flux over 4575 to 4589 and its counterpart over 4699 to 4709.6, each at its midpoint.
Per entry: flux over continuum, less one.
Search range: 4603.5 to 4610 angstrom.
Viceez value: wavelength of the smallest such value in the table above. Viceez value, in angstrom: 4609.31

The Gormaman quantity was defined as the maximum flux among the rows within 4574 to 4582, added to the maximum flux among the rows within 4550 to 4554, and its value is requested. 10.95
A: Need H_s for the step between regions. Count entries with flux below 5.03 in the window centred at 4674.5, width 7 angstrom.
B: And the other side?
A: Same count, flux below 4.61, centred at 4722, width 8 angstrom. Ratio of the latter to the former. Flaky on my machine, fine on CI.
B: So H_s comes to 0.3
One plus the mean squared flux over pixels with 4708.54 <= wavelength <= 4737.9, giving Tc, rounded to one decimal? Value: 23.6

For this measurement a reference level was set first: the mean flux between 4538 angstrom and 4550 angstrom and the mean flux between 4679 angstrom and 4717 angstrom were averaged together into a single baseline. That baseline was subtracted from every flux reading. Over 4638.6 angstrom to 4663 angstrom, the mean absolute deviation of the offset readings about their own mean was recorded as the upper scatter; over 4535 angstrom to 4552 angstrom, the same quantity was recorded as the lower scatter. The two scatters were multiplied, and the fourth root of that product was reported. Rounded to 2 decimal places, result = 0.55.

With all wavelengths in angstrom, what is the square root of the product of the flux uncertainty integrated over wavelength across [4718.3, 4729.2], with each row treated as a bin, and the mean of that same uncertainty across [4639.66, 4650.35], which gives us 1.22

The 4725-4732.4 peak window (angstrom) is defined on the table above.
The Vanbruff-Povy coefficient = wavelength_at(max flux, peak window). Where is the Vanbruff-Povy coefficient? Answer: 4729.72 angstrom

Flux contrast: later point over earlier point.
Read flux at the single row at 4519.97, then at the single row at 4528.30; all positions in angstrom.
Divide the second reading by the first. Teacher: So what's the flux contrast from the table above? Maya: 1.08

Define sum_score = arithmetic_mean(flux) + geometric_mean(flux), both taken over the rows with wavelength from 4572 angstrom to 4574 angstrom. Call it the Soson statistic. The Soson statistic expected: 9.5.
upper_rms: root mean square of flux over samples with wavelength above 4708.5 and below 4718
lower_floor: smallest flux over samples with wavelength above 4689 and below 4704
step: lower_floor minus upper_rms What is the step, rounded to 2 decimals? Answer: -0.51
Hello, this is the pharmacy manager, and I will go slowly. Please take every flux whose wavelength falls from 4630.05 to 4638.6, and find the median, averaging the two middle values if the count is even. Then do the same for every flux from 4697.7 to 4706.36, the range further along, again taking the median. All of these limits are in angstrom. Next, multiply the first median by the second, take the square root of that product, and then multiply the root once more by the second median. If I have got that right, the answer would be 21.9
